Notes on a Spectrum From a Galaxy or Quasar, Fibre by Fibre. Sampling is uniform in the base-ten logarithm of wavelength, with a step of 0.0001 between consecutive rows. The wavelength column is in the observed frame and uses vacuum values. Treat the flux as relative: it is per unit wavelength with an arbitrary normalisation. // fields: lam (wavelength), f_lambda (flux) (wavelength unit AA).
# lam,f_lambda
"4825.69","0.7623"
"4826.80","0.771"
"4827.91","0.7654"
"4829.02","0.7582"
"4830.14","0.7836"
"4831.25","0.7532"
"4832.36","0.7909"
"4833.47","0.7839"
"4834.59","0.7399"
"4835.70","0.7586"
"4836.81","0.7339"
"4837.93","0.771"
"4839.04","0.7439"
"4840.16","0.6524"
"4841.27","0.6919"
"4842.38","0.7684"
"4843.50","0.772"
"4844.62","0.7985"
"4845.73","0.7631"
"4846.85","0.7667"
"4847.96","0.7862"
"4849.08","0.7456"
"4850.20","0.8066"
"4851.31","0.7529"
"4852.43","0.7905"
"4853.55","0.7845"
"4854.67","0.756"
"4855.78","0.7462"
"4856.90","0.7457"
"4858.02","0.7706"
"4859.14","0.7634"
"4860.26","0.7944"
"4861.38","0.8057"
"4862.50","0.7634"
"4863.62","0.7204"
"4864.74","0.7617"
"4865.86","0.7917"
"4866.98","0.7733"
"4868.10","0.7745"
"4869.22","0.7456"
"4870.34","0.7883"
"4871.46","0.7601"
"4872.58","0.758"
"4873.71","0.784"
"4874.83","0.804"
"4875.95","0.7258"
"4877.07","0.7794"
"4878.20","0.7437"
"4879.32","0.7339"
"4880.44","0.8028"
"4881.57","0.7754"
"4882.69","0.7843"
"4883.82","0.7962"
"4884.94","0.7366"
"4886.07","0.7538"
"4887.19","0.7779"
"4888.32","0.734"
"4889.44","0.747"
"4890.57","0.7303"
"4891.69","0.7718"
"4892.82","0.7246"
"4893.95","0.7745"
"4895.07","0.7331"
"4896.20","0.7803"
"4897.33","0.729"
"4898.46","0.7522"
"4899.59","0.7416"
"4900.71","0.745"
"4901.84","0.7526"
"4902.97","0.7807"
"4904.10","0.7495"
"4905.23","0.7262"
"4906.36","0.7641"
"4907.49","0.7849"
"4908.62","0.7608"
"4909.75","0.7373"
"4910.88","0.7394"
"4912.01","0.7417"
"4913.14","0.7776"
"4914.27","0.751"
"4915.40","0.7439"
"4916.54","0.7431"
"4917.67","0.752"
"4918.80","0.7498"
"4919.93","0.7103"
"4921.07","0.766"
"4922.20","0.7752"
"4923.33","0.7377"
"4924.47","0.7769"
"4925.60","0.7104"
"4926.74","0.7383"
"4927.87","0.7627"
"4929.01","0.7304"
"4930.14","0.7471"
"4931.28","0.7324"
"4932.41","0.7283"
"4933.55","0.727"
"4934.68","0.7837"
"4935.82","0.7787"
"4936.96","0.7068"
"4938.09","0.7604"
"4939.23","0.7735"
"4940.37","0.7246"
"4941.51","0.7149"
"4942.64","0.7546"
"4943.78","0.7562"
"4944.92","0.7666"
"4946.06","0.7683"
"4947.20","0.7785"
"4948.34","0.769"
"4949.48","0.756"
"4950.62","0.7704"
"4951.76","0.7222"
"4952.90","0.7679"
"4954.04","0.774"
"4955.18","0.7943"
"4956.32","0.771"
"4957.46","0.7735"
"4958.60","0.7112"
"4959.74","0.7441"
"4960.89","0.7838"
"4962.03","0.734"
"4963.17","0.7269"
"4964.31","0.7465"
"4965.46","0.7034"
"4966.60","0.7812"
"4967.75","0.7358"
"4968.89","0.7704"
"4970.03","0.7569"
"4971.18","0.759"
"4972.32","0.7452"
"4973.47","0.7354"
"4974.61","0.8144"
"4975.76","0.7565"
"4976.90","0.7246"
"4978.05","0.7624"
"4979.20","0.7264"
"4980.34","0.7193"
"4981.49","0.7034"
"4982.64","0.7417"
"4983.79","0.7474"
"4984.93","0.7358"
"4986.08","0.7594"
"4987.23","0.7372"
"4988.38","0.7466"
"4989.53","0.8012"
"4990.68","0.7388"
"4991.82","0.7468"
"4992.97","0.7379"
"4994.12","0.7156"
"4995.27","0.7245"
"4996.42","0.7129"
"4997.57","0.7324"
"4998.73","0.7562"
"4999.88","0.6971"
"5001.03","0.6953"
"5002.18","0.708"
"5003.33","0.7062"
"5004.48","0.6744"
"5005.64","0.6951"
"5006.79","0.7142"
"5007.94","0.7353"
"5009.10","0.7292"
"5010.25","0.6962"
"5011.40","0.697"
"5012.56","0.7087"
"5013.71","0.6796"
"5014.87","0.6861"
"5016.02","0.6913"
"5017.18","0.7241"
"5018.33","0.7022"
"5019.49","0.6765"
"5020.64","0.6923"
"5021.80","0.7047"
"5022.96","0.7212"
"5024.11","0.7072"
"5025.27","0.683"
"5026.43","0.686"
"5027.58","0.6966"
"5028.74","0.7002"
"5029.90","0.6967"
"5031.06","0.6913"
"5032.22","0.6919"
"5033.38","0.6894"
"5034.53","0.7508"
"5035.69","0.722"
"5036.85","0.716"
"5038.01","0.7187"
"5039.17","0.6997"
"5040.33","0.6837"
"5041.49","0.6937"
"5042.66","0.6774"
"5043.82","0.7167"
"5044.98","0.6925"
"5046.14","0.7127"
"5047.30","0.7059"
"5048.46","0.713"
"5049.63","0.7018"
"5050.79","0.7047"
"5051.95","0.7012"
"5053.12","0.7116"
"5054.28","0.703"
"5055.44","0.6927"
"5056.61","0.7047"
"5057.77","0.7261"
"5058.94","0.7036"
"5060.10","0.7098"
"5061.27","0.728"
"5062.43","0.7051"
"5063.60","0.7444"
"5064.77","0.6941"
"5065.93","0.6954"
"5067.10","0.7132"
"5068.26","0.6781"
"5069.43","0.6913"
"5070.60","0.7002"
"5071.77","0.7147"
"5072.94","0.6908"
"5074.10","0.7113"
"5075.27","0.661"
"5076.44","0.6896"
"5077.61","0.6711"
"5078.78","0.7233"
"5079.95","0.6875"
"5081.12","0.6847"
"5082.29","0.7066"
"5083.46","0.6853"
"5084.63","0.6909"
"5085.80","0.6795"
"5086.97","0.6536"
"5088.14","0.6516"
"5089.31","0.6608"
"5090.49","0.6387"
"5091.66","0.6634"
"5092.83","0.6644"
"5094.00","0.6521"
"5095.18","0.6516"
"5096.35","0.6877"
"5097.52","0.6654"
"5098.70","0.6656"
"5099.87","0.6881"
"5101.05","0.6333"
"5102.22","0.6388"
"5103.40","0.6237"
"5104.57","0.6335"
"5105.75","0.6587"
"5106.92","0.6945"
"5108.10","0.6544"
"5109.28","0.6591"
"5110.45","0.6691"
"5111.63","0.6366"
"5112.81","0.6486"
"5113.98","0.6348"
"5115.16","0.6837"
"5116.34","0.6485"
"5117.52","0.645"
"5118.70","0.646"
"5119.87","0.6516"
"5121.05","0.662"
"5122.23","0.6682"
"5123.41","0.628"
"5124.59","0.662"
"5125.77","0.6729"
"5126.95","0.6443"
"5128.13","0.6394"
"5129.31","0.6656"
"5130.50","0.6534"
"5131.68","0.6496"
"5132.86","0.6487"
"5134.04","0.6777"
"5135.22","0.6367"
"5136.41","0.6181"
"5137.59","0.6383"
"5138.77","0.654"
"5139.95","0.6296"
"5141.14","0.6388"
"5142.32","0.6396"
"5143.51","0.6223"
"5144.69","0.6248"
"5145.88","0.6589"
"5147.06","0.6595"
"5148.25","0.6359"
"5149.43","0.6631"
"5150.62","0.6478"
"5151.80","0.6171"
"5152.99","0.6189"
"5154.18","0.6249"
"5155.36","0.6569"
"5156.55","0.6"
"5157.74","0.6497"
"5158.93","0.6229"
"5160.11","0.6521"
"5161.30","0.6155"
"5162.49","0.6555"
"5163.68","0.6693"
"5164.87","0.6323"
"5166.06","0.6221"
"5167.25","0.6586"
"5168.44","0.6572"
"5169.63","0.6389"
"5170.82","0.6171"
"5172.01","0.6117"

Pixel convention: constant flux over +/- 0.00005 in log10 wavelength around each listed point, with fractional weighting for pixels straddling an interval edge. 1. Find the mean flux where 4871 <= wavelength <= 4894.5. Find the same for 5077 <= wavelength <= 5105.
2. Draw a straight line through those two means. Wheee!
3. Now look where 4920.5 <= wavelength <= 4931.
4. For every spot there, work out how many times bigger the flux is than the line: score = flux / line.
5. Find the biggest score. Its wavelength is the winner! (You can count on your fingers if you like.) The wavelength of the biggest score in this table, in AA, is 4924.47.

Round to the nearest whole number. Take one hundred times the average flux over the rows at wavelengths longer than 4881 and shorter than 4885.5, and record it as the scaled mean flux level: 77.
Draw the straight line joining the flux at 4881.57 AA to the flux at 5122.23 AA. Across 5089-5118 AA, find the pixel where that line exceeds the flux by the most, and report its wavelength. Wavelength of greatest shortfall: 5103.40 AA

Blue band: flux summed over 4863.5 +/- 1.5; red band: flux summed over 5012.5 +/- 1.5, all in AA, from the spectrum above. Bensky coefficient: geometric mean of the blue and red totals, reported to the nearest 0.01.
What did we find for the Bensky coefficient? 2.16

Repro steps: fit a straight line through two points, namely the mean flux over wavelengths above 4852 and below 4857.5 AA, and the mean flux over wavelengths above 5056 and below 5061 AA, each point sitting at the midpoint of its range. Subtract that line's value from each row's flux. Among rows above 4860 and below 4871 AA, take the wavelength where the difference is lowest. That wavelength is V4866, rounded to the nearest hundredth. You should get 4863.62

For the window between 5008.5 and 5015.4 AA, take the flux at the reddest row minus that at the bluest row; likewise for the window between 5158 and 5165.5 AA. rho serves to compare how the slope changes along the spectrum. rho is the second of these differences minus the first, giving 0.05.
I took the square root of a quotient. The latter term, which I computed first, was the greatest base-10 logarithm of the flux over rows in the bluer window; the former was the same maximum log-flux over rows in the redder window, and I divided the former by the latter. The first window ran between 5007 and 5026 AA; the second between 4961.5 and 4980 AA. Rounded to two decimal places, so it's 1.22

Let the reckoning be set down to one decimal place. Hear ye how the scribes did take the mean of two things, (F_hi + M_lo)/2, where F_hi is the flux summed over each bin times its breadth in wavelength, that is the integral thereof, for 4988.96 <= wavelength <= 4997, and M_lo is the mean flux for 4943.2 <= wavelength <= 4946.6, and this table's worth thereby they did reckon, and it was 3.4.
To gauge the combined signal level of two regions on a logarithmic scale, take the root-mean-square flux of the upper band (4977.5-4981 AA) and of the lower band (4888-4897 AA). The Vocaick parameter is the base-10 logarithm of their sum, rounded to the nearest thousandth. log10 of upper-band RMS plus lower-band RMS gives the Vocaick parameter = 0.172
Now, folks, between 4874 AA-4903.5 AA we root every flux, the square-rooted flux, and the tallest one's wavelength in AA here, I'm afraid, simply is 4874.83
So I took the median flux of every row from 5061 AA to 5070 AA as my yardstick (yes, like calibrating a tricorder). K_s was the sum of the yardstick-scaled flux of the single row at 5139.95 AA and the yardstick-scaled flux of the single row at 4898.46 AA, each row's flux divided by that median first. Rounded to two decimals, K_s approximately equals 1.97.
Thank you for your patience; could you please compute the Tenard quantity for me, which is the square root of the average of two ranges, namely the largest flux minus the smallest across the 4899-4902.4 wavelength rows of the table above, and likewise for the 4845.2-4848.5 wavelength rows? 0.131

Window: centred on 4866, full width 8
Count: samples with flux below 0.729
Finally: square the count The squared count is 1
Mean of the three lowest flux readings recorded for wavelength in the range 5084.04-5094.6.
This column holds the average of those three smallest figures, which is 0.647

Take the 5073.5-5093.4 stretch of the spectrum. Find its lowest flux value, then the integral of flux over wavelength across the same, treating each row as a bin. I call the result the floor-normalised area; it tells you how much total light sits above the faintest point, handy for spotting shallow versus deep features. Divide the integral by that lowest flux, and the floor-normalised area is 21.1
